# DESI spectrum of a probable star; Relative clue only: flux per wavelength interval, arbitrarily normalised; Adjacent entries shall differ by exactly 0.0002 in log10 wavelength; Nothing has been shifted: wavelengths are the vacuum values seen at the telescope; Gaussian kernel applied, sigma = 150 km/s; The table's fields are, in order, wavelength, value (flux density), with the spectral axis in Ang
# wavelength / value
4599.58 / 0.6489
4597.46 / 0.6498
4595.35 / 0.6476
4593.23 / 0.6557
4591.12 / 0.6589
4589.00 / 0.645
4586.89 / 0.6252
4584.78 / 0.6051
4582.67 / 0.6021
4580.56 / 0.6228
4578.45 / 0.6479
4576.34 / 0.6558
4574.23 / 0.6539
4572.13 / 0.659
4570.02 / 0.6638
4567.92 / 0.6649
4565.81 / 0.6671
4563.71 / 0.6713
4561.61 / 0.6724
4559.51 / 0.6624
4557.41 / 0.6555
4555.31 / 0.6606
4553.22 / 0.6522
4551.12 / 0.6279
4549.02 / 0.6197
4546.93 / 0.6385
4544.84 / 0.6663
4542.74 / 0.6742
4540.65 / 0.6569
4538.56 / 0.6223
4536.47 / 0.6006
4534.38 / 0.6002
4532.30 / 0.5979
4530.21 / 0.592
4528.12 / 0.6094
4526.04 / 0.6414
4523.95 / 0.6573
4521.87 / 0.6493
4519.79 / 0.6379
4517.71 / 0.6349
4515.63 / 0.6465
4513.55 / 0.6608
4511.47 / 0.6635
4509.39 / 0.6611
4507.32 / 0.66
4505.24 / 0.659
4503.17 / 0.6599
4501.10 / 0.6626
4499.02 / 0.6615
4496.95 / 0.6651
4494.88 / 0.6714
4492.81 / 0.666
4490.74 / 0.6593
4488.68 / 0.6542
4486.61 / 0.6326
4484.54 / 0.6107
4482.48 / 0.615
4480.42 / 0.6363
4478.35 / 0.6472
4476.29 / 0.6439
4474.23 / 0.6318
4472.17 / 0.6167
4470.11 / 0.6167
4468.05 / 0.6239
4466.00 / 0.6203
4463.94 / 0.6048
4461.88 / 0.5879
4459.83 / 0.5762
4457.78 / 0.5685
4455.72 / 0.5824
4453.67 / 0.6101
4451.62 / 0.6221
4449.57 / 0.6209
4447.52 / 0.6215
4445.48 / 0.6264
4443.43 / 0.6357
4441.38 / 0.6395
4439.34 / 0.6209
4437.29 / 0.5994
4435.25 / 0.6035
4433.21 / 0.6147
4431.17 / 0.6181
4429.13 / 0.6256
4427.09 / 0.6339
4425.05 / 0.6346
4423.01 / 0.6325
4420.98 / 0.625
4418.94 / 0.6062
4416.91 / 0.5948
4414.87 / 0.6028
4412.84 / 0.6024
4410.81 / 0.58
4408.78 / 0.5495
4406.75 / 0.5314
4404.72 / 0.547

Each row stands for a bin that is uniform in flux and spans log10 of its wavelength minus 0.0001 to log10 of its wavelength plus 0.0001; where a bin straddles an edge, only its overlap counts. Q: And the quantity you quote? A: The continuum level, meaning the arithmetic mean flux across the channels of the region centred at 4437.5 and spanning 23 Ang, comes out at 0.622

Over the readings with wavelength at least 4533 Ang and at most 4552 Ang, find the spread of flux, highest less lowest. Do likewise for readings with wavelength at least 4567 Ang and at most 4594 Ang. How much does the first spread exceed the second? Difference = 0.011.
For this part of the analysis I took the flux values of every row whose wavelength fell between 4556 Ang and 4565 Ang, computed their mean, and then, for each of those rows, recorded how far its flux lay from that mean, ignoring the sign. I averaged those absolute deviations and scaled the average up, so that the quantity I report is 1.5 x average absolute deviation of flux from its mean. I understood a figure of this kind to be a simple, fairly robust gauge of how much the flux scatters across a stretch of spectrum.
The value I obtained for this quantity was 0.010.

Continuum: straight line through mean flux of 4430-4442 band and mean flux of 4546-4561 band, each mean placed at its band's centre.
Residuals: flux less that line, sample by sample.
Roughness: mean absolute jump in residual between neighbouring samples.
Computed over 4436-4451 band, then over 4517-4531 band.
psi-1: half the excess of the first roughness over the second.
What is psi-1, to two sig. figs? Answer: -0.0023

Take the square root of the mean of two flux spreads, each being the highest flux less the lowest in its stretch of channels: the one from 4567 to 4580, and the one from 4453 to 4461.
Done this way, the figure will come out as 0.171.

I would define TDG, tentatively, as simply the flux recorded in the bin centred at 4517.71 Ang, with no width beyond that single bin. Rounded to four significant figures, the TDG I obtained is 0.6349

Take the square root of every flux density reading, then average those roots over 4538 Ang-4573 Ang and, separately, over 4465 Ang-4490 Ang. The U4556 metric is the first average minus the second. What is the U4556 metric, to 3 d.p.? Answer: 0.016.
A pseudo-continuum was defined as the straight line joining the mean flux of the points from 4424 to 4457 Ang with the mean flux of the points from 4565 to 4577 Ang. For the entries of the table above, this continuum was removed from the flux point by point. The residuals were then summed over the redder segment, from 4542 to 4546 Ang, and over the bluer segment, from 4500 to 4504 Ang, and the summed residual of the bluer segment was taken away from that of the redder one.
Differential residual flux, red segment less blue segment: -0.01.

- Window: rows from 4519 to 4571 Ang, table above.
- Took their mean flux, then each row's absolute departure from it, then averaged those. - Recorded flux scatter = 0.022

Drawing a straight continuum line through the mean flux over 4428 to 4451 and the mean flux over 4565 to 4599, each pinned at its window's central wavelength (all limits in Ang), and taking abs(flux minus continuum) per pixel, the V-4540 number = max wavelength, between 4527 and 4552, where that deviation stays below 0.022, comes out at 4551.12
